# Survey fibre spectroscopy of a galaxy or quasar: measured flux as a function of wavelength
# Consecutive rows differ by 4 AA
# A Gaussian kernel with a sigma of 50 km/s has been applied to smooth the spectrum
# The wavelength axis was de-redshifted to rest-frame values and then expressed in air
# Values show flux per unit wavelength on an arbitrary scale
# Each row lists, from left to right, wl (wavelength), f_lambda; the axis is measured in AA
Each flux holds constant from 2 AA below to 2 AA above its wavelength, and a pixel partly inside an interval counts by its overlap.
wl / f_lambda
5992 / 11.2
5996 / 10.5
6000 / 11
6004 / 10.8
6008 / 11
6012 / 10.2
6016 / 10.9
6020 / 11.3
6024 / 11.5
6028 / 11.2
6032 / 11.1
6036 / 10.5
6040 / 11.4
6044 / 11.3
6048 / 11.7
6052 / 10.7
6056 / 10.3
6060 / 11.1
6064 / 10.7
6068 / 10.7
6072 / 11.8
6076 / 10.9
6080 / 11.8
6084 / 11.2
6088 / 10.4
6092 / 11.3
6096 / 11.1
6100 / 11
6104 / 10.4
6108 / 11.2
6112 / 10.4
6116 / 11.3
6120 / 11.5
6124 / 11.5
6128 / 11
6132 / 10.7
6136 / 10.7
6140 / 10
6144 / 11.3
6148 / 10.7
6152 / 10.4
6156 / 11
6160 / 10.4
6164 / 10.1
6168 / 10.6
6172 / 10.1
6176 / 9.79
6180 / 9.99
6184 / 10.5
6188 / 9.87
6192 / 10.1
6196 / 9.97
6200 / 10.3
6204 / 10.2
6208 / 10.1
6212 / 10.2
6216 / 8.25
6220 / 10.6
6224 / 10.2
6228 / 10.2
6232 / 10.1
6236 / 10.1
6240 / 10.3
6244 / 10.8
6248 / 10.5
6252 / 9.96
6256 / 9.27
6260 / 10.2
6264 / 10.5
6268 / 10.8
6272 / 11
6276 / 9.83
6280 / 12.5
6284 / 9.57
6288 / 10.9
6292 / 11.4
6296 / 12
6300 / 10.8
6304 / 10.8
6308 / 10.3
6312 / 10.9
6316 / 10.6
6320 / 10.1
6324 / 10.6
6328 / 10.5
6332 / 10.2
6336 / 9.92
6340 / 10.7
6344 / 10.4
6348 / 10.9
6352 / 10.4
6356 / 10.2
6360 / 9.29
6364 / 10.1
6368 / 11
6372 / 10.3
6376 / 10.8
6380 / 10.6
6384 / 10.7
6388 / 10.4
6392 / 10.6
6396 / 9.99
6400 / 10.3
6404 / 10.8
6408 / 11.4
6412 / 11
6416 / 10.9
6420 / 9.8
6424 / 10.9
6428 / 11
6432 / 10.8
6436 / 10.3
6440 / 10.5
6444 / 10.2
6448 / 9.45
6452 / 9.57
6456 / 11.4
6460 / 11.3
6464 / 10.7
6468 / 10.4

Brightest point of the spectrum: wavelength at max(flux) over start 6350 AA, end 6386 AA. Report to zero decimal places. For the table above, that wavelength 6368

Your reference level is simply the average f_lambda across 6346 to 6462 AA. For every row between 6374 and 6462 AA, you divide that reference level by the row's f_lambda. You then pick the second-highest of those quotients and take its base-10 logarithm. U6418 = 0.041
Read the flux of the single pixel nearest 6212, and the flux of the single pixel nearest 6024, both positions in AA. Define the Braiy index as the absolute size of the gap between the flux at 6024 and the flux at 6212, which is 1.30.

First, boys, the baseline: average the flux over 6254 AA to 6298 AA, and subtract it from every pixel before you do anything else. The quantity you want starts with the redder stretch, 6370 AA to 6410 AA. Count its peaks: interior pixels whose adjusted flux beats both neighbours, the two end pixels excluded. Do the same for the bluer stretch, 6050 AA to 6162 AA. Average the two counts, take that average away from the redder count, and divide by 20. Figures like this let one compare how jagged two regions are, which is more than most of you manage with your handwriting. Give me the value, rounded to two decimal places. -0.10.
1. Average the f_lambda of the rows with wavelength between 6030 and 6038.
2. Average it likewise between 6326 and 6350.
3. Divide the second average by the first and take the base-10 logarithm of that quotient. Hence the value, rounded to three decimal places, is -0.015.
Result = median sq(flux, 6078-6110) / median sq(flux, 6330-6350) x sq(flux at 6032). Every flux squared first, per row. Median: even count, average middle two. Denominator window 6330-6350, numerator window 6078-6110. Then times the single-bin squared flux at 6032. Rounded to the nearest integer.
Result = 142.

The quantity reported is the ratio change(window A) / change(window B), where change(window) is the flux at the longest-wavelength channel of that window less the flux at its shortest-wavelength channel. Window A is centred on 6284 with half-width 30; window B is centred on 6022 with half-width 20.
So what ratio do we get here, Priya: 2.7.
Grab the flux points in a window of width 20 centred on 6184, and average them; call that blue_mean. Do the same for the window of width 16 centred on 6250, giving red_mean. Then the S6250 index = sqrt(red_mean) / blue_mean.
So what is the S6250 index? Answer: 0.32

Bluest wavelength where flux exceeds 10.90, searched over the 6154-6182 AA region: 6156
